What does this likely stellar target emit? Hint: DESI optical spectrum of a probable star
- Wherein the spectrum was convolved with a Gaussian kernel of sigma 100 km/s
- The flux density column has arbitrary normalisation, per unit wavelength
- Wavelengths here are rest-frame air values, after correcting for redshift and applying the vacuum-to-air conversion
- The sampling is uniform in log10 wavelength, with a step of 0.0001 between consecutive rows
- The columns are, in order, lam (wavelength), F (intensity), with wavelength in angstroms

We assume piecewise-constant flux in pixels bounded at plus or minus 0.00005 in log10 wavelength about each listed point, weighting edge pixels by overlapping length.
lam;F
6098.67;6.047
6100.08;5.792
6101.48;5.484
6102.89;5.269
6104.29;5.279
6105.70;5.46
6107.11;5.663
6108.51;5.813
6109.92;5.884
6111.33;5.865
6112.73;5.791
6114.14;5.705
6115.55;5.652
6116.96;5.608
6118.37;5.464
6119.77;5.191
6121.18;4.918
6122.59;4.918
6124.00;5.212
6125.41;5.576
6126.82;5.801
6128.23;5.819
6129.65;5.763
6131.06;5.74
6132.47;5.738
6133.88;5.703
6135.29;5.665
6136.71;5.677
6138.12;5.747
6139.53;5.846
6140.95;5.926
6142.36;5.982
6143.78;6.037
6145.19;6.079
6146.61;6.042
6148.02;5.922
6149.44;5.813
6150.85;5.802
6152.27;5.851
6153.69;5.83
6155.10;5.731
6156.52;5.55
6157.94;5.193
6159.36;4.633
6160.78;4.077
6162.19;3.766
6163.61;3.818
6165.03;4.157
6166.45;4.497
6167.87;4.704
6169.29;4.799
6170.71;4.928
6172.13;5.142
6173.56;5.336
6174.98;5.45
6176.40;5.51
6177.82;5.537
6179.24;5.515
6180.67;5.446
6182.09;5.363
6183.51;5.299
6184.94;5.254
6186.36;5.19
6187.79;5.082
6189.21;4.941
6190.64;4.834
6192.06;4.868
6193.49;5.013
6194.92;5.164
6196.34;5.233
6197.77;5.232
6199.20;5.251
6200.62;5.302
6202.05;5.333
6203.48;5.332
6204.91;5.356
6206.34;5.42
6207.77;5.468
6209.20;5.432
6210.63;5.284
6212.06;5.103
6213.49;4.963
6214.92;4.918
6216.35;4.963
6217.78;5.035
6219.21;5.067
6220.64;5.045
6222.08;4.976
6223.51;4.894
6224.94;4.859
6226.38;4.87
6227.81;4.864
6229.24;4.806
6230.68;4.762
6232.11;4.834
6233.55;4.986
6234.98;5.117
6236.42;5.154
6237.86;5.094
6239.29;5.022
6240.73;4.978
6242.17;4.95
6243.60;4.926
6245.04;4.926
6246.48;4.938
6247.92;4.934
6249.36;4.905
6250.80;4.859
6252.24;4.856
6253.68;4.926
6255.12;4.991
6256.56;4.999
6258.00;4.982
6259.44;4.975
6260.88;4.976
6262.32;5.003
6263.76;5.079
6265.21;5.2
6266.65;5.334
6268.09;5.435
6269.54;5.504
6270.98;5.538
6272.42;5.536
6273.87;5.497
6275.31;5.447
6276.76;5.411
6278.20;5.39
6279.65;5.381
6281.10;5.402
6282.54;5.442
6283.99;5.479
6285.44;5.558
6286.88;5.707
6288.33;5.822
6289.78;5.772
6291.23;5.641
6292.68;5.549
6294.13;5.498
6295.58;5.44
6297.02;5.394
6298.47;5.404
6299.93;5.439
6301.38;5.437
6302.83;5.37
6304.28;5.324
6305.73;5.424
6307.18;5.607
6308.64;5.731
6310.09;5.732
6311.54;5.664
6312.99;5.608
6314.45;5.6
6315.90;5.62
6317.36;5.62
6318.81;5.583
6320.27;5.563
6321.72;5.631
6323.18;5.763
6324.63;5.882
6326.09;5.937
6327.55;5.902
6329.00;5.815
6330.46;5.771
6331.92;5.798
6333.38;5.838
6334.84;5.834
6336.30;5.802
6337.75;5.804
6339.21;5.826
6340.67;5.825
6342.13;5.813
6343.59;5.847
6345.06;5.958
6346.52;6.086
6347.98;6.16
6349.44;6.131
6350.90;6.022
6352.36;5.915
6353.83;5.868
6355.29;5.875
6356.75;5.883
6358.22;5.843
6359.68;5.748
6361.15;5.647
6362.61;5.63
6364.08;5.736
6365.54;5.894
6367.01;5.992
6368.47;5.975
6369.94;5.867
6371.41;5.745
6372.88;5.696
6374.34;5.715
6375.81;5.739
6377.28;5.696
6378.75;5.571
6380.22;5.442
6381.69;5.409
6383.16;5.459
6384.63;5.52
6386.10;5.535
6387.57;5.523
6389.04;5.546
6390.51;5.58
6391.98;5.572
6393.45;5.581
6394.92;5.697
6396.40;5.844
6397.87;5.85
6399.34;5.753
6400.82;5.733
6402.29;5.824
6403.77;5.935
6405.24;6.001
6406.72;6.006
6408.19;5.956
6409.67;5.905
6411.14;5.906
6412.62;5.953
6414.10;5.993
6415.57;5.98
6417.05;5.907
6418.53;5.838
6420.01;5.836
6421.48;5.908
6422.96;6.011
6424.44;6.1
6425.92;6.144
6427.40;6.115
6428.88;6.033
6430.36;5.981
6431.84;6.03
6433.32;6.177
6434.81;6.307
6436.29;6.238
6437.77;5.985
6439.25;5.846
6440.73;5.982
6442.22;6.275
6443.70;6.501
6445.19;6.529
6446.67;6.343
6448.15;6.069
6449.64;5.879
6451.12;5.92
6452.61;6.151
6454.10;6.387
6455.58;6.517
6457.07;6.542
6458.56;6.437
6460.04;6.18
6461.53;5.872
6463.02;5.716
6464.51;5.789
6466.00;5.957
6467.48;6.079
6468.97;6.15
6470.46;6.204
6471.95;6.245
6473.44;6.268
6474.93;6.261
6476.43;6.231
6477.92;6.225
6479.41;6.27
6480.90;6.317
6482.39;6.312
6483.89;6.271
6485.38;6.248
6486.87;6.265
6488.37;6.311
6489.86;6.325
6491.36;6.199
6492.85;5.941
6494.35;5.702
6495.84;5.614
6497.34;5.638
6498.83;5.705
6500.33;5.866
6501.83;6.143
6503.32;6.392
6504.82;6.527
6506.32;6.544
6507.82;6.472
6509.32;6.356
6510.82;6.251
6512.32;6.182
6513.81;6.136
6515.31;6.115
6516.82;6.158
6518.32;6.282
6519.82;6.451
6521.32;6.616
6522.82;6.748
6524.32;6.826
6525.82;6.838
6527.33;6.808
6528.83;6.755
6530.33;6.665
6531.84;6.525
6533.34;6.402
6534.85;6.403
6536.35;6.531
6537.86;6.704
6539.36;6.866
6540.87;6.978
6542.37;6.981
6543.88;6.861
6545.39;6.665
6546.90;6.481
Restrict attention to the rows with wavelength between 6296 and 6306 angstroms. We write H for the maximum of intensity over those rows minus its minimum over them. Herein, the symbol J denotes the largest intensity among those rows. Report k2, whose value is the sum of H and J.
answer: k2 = 5.55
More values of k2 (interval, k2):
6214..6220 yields 5.22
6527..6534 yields 7.21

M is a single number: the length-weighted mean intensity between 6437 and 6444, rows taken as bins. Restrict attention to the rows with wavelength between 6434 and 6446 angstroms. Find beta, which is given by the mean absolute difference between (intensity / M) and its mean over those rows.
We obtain 0.033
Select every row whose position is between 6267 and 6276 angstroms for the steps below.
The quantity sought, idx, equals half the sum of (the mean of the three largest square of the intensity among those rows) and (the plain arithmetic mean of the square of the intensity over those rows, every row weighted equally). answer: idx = 30.4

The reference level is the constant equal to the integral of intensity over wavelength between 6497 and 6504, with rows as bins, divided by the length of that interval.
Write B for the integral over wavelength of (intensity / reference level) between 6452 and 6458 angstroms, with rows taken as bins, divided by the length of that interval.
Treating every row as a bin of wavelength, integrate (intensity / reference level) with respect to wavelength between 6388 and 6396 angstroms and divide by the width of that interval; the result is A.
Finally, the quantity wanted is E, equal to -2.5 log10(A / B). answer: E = 0.14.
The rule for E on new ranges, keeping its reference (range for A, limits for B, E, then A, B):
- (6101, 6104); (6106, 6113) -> 0.08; 0.90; 0.97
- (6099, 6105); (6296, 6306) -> -0.02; 0.92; 0.91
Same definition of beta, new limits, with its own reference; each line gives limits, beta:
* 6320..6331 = 0.017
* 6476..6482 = 0.005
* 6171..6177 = 0.020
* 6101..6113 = 0.035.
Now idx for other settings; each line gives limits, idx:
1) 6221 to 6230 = 24.0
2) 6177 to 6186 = 29.7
